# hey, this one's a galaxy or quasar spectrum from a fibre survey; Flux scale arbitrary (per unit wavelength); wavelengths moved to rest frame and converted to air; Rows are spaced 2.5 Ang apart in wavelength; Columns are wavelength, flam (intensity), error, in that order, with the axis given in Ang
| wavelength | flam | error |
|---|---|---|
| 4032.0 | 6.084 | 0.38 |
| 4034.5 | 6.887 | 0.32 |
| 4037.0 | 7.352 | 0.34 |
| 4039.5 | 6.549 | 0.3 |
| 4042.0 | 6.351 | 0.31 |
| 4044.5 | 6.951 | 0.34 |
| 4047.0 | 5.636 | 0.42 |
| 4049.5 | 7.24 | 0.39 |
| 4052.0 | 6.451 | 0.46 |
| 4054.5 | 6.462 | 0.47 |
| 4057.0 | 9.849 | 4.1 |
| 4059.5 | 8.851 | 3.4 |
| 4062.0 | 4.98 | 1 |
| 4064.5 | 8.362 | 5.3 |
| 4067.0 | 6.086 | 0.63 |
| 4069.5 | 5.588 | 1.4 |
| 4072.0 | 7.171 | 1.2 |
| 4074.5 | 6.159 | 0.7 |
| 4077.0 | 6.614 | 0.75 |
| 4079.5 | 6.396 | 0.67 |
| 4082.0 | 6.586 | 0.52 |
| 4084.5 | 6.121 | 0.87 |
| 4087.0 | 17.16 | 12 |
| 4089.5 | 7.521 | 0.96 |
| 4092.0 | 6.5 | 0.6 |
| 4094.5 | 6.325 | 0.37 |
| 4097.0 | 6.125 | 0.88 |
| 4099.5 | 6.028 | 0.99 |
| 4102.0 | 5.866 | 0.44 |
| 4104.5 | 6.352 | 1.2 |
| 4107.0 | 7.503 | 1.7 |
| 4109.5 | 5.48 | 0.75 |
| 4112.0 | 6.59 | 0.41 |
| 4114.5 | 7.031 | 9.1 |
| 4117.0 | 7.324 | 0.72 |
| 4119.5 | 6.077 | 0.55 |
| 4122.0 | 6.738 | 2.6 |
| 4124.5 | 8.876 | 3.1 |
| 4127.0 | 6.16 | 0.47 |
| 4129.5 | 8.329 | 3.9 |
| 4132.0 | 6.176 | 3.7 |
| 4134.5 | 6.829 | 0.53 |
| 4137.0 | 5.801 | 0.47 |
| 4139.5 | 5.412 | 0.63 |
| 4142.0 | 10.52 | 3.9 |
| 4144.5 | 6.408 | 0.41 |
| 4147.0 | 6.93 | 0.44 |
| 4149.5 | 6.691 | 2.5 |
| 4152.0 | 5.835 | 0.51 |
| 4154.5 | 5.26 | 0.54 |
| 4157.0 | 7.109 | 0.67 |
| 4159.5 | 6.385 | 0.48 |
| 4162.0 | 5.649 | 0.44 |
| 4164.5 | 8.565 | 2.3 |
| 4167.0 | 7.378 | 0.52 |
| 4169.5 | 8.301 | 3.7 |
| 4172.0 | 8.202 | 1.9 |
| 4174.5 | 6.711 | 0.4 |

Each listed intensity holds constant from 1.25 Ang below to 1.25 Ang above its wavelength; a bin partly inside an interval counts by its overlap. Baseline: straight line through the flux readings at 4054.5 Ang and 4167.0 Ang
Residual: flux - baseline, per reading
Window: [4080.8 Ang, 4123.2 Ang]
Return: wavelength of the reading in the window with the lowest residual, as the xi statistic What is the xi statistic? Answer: 4109.5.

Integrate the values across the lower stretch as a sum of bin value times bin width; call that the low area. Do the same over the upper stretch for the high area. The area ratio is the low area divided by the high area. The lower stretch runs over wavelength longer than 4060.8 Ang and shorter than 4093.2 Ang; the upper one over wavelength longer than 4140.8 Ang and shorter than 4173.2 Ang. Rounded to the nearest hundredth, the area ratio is 1.02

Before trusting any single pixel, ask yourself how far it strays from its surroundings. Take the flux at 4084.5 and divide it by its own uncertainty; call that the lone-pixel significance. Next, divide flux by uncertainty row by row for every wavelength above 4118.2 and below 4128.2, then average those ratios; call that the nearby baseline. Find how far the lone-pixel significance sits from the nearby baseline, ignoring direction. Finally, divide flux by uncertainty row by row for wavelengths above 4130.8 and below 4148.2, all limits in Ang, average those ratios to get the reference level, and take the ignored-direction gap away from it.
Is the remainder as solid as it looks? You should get 10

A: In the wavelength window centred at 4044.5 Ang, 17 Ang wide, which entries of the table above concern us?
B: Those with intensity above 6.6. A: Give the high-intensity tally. 3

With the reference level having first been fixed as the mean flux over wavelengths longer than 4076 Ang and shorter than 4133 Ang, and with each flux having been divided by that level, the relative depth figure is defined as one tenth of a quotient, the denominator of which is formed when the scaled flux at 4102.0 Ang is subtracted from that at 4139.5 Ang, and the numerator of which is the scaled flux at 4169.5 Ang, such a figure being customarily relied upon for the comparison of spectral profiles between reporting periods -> -1.8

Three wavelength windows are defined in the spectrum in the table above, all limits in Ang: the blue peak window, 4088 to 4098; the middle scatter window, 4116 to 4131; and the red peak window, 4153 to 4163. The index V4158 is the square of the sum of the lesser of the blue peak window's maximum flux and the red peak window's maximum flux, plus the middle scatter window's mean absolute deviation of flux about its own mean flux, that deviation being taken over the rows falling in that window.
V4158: 65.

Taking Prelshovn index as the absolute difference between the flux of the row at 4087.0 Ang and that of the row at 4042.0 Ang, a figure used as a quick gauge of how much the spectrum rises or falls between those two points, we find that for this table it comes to 10.8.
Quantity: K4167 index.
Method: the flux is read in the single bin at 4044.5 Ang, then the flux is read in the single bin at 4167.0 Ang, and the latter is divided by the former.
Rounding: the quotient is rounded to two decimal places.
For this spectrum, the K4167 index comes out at 1.06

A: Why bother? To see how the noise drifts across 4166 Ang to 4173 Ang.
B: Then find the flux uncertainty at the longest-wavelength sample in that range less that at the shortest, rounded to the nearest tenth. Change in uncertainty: 1.4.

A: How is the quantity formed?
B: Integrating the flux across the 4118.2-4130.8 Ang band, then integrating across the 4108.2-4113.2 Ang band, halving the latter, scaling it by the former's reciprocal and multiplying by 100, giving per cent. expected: 17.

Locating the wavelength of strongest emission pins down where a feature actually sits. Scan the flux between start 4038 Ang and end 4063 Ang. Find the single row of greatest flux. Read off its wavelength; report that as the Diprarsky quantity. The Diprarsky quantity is 4057.0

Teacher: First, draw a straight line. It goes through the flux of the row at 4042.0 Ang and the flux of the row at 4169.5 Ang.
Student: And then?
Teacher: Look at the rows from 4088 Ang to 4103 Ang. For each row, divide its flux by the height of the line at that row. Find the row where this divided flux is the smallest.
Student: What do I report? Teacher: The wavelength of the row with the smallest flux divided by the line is 4102.0 Ang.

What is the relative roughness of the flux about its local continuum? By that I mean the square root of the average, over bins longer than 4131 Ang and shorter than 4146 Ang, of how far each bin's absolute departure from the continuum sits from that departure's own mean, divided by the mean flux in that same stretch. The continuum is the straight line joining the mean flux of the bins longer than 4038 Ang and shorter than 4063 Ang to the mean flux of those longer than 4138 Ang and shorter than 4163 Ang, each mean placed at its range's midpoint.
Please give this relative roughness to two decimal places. 0.14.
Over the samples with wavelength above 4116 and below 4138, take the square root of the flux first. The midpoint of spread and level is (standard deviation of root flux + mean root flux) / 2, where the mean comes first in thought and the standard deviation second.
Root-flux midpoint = 1.41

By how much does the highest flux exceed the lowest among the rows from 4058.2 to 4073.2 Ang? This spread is 3.9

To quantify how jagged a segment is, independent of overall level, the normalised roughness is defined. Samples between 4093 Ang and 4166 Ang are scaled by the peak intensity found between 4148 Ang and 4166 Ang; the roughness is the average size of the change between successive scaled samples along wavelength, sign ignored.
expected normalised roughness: 0.15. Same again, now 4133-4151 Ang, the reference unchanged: 0.22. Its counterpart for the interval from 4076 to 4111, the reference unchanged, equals 0.24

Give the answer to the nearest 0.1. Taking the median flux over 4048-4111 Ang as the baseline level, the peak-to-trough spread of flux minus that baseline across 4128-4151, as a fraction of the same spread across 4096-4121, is 2.5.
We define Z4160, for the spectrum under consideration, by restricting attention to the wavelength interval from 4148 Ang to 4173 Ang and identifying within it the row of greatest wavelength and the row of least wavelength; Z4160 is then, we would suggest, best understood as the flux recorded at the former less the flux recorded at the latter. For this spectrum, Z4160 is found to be 1.5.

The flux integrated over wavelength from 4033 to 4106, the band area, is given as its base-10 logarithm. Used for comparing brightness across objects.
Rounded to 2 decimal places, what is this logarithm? 2.71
